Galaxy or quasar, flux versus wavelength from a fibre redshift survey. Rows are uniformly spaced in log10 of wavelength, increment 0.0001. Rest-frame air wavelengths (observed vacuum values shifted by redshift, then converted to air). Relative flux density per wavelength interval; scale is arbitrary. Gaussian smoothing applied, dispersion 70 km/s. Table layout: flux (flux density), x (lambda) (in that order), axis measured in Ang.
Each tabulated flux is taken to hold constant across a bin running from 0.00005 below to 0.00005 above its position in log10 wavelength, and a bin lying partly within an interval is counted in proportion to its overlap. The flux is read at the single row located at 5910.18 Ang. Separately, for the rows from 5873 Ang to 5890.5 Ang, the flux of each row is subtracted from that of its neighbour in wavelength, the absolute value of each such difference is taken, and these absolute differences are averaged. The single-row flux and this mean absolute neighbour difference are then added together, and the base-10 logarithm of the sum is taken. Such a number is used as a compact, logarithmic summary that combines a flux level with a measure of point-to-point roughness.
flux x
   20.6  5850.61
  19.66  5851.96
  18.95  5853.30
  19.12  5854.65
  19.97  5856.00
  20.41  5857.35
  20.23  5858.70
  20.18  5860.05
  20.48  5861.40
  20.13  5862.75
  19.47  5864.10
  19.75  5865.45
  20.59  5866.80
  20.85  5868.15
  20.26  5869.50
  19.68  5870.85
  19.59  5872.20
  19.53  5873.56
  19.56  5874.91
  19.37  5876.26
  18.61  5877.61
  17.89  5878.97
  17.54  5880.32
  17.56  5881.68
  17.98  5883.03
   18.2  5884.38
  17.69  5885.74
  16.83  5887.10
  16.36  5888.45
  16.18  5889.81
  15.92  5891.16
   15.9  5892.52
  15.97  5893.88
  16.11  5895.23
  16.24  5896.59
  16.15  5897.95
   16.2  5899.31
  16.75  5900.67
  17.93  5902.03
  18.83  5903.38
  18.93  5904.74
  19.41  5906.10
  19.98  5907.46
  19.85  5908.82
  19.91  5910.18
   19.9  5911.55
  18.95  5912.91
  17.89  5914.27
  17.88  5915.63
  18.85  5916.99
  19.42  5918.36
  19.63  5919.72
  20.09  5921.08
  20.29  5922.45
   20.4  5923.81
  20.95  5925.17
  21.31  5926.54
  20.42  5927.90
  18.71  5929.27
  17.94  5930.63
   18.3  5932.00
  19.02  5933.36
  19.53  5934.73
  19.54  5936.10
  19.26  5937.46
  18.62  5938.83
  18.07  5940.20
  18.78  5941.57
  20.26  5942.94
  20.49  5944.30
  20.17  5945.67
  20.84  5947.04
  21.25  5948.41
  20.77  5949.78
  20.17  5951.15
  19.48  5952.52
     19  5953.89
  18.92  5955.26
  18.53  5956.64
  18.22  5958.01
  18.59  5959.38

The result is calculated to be 1.308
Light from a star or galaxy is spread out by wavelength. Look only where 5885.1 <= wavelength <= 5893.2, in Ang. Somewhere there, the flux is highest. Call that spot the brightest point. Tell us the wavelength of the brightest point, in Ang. 5885.74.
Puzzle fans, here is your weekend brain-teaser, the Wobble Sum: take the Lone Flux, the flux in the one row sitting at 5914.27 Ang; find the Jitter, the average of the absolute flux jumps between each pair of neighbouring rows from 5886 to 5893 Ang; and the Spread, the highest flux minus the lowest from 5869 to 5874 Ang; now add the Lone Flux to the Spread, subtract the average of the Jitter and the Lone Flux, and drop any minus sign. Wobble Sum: 9.6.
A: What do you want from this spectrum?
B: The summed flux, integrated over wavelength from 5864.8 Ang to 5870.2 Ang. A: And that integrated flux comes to 110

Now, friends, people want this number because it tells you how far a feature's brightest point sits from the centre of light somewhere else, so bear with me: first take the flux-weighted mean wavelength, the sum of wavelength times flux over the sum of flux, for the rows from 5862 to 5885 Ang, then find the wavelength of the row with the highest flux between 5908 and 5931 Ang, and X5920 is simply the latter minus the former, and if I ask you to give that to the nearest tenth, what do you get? 53.3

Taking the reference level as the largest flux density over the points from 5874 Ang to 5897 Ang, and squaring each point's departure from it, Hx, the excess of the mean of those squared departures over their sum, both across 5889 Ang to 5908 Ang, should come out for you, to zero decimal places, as -101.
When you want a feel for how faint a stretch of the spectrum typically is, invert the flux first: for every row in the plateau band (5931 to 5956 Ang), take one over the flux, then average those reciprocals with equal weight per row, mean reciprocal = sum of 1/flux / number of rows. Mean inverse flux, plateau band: 0.0512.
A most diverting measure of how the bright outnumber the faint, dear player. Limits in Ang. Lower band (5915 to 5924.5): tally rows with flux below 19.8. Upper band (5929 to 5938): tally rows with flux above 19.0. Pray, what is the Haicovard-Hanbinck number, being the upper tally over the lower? 1.0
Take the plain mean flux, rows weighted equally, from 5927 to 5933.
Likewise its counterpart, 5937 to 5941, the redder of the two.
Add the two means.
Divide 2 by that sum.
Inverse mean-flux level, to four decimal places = 0.0533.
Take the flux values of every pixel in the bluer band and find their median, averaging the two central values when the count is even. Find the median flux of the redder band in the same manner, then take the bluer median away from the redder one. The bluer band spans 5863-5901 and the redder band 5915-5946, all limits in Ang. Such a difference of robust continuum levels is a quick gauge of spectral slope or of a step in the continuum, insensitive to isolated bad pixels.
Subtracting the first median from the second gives 1.74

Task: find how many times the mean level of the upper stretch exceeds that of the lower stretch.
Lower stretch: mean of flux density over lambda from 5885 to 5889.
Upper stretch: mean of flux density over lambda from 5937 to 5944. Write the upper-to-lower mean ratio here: 1.12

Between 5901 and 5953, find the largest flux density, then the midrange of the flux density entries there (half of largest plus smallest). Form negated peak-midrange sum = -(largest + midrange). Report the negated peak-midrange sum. -40.9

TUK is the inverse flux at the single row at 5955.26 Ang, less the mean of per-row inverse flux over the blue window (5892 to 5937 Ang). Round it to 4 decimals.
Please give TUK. -0.0010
